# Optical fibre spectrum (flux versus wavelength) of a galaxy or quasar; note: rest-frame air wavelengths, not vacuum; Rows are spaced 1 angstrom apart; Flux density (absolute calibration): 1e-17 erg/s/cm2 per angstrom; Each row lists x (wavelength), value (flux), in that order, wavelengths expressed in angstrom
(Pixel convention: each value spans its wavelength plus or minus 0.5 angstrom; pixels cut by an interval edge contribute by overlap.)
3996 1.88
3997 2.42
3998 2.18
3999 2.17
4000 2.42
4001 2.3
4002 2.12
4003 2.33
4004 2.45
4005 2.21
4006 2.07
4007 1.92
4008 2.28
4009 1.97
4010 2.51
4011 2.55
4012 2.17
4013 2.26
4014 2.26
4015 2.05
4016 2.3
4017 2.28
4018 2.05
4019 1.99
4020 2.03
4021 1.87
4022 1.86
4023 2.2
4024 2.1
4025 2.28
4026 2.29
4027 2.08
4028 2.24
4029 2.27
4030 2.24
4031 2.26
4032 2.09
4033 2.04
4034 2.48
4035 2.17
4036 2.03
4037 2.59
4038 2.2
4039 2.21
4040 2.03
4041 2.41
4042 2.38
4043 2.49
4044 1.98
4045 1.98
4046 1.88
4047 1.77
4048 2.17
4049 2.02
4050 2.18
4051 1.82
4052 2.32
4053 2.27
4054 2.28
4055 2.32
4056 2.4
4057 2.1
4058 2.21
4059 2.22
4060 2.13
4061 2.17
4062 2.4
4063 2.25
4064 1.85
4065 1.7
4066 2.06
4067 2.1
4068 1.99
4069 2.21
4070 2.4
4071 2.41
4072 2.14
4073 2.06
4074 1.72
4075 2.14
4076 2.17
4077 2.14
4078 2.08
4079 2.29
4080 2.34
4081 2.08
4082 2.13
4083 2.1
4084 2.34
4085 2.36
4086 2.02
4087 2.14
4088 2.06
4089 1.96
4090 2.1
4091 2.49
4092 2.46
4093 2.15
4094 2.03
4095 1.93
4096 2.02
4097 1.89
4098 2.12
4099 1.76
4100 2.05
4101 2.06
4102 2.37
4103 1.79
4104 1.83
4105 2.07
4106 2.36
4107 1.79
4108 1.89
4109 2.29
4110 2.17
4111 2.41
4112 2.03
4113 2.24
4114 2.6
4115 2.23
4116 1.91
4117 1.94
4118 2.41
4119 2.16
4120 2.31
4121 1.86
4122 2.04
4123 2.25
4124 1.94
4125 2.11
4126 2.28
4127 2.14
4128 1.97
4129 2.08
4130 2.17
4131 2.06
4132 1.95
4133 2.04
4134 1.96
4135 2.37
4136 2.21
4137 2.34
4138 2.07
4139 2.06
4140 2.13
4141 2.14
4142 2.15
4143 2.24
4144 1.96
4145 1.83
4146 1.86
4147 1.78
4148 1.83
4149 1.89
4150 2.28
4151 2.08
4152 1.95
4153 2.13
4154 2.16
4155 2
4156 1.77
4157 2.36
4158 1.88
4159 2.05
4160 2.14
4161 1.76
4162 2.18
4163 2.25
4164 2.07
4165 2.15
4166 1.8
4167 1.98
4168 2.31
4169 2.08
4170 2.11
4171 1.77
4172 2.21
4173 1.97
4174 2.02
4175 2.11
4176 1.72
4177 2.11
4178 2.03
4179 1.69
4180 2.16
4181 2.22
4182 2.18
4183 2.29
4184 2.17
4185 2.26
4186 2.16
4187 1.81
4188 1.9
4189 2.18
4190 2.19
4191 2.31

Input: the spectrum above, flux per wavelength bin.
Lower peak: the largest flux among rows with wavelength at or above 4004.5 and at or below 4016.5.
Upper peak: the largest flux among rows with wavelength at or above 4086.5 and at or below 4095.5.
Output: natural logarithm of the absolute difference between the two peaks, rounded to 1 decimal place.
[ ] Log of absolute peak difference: -2.8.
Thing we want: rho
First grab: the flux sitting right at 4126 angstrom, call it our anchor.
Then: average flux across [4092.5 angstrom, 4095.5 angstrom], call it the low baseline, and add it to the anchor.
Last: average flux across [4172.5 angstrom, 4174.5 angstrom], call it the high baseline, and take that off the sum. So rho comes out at 2.32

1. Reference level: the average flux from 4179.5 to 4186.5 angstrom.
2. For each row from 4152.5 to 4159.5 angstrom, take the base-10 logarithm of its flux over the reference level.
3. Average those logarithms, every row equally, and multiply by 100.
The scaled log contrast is -3.3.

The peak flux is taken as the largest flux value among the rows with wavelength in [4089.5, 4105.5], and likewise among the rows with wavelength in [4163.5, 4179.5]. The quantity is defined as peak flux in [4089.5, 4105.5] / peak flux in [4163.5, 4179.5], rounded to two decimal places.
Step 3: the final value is 1.08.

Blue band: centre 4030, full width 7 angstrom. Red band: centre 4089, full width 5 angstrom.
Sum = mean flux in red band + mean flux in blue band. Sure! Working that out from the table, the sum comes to 4.32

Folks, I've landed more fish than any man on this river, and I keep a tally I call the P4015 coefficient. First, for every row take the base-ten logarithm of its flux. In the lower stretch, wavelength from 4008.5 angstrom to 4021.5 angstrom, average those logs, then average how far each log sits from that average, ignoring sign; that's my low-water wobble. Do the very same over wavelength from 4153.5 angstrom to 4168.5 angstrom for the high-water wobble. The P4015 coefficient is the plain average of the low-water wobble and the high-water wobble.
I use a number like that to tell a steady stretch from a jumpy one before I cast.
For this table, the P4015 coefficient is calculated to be 0.033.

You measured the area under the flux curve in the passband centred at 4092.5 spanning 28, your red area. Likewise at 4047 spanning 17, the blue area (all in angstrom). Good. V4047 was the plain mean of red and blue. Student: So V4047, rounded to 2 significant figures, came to 48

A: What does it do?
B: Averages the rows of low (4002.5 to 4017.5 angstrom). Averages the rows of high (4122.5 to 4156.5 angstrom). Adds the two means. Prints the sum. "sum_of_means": 4.30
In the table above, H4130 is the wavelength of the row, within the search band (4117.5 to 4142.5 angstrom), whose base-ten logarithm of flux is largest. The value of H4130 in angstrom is 4118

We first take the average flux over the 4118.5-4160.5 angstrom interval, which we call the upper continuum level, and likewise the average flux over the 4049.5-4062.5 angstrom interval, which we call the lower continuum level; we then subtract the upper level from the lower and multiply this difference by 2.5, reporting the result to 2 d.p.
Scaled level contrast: 0.36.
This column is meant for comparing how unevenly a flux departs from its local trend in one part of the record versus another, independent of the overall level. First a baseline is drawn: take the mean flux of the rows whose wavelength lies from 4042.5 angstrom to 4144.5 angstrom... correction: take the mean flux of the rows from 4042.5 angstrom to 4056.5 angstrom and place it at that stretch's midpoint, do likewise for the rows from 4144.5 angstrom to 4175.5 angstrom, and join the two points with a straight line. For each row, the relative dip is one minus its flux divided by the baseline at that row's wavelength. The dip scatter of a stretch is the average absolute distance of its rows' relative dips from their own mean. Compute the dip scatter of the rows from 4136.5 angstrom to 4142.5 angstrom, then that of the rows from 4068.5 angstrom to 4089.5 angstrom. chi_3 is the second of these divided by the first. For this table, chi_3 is 1.8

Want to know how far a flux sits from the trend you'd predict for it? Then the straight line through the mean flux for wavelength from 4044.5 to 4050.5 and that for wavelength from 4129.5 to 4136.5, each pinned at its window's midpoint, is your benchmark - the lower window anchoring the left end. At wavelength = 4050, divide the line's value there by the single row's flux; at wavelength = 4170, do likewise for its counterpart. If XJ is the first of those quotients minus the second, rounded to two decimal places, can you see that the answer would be -0.10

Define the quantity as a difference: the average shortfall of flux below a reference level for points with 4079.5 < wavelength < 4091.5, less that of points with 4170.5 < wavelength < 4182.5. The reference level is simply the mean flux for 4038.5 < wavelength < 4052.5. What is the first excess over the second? -0.16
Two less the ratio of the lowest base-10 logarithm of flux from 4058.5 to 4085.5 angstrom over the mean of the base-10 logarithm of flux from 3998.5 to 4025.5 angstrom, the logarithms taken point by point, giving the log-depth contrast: 1.32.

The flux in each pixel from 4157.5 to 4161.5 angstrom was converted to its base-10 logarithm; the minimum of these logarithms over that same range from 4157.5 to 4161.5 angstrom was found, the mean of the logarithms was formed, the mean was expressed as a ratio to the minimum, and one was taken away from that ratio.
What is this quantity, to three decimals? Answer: 0.183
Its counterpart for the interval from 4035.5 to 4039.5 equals 0.144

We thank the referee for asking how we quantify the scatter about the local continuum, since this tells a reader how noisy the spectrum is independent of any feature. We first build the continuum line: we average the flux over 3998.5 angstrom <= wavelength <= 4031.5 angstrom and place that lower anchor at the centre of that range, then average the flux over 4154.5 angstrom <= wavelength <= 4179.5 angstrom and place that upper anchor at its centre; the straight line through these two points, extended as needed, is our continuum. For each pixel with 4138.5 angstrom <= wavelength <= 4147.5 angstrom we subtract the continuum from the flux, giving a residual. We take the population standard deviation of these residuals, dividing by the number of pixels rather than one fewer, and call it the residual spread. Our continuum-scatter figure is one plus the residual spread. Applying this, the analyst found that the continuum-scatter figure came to 1.153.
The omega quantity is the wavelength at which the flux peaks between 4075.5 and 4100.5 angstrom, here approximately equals 4091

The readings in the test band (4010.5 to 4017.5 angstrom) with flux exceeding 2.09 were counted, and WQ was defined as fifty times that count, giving 300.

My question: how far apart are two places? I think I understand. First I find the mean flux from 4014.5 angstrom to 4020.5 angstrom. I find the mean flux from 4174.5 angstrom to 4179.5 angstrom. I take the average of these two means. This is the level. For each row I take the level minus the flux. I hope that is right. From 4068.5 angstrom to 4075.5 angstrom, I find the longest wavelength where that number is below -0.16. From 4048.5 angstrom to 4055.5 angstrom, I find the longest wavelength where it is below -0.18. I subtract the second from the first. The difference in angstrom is 16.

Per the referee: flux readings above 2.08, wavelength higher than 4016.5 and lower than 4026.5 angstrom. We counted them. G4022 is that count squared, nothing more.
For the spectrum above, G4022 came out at 25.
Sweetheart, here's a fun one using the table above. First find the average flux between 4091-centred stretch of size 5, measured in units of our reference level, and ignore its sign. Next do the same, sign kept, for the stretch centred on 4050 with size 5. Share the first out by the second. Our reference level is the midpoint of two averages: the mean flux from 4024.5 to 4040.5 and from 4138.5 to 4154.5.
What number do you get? 1.06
